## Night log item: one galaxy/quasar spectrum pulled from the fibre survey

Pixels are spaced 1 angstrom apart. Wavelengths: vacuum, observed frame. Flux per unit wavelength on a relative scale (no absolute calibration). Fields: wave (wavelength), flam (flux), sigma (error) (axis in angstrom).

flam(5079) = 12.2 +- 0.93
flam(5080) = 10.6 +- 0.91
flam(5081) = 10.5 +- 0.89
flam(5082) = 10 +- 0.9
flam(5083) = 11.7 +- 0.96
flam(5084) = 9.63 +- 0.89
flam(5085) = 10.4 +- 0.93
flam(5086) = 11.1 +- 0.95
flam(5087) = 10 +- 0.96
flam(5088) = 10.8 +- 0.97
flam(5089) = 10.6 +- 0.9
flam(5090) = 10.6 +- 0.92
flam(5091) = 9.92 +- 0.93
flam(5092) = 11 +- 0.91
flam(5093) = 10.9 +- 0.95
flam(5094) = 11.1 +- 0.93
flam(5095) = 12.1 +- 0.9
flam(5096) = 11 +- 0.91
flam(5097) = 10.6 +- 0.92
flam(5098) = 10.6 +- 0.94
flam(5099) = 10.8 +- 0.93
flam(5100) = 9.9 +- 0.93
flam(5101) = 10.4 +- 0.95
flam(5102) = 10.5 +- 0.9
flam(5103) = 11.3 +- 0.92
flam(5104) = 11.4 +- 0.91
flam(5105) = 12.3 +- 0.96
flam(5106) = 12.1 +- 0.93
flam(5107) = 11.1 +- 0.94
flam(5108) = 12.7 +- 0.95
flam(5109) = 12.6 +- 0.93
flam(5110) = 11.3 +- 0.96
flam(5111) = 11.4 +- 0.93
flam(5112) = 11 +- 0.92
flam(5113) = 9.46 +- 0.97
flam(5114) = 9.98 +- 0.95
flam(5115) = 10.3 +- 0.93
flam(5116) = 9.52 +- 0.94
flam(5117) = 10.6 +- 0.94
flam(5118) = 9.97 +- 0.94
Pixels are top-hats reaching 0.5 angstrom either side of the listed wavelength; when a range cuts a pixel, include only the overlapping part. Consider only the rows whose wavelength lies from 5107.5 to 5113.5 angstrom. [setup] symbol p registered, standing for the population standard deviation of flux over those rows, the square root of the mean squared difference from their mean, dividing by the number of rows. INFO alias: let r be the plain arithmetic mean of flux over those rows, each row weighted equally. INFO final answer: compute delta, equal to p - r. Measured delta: -10.3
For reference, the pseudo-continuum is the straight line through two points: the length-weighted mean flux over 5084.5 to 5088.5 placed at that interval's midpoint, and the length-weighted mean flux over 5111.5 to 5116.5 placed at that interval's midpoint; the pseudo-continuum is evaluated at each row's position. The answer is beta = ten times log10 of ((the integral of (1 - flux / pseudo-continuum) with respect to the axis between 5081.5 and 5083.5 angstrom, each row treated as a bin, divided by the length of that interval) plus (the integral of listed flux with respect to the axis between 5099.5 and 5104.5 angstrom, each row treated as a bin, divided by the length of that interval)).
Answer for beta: 10.3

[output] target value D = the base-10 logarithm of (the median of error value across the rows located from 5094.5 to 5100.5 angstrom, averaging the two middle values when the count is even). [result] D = -0.0339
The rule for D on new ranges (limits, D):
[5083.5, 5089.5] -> -0.0269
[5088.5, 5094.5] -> -0.0339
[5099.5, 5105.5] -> -0.0339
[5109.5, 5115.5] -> -0.0269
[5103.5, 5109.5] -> -0.0292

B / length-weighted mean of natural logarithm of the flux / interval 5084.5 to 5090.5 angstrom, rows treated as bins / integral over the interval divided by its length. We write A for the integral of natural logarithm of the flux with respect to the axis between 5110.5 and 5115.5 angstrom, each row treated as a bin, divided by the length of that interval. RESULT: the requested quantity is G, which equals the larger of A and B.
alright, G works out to 2.36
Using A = 2.34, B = 2.36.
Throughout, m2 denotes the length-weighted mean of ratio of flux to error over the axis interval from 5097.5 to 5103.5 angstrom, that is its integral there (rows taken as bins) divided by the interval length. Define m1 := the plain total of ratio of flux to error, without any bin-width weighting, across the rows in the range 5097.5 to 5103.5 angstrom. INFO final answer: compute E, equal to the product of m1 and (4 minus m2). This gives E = -507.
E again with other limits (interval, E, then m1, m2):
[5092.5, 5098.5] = -571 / 72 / 12.0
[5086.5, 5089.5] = -237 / 33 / 11.1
